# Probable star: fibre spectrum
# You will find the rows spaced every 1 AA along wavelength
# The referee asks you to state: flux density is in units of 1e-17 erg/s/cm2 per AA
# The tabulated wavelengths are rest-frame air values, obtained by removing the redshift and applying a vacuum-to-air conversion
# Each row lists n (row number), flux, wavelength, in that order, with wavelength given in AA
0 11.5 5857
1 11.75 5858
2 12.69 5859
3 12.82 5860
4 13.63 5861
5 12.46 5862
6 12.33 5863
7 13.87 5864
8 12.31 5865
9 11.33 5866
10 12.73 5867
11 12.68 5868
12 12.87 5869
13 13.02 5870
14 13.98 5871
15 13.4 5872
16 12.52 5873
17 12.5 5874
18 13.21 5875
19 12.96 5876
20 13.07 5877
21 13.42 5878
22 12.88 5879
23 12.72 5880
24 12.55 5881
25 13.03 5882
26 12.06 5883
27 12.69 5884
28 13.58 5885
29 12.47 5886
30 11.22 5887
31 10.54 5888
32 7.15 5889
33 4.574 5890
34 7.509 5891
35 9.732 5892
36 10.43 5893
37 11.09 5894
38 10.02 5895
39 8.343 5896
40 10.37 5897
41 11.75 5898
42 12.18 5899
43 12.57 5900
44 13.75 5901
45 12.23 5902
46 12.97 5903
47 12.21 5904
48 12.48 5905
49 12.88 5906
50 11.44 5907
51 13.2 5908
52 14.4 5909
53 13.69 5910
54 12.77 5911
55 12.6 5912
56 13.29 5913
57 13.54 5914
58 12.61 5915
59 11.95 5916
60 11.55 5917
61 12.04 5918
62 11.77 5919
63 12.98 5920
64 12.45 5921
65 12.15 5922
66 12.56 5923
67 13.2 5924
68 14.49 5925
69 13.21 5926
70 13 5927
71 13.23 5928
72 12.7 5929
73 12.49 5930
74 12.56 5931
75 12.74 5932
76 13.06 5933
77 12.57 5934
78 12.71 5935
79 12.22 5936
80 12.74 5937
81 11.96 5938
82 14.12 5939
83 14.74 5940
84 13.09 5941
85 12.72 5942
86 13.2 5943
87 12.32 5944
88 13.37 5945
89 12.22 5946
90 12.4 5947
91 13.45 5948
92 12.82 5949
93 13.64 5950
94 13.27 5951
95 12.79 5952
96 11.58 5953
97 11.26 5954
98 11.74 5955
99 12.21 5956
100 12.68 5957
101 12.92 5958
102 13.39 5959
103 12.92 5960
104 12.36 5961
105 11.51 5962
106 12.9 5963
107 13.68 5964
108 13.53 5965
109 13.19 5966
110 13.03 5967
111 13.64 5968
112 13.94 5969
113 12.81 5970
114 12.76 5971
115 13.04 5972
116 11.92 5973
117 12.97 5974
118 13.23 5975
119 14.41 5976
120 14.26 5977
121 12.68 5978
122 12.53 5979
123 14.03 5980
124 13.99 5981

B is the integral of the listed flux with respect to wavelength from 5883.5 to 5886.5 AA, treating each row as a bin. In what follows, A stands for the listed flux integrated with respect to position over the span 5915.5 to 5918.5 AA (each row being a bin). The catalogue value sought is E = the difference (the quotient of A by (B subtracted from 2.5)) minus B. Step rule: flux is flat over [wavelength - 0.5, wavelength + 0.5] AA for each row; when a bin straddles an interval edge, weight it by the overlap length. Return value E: -39.7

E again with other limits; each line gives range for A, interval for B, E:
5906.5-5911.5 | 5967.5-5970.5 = -42.1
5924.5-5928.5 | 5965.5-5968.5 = -41.3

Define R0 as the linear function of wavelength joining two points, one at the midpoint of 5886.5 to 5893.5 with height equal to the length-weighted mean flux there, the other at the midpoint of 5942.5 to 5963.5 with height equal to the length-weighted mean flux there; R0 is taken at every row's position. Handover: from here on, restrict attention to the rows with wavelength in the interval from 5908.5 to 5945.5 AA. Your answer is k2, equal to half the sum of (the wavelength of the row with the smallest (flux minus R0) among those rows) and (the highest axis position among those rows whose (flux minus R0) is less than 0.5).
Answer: 5944 AA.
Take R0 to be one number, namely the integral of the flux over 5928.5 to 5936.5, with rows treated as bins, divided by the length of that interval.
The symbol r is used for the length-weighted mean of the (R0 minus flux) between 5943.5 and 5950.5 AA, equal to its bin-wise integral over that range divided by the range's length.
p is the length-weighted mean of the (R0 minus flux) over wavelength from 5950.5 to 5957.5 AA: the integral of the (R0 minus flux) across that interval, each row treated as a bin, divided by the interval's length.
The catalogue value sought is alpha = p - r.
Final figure 0.7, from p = 0.4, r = -0.26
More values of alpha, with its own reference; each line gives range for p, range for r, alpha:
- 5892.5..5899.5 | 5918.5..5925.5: 2.2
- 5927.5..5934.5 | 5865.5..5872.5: 0.1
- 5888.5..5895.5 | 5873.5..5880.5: 4.3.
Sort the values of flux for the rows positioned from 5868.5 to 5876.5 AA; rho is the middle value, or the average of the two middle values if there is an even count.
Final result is 13.0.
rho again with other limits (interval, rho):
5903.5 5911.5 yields 12.8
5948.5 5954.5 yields 12.8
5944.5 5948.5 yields 12.9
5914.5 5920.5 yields 12.0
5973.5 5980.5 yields 13.2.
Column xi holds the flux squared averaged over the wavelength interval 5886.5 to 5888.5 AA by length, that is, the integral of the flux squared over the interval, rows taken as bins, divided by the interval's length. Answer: 118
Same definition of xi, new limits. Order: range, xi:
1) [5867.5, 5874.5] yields 169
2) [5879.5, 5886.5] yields 162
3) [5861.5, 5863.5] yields 154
